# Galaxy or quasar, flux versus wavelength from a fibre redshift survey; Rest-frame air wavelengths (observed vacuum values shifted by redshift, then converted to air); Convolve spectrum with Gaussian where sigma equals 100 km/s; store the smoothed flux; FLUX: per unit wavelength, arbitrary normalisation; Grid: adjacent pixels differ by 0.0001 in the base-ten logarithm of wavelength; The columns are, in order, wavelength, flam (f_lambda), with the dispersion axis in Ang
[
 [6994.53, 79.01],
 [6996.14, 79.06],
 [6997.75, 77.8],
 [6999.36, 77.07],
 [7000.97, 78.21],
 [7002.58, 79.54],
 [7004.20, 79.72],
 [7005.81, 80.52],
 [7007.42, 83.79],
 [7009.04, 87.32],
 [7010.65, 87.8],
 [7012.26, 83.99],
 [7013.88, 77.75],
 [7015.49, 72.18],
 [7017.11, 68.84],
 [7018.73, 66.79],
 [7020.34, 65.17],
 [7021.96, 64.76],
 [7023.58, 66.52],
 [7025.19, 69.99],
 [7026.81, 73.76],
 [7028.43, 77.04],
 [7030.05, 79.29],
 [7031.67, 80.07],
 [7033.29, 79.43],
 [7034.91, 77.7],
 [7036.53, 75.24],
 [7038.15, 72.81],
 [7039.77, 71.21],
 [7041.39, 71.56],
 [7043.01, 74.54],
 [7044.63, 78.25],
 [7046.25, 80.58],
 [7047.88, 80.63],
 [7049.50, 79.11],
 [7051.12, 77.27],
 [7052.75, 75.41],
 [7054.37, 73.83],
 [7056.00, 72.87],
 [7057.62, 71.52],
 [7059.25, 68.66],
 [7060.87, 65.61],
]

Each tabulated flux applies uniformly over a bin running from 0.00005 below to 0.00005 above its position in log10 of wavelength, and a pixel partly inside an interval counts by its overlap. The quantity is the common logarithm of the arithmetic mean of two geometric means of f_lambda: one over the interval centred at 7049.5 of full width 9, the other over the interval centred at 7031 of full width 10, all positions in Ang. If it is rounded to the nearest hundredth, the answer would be 1.89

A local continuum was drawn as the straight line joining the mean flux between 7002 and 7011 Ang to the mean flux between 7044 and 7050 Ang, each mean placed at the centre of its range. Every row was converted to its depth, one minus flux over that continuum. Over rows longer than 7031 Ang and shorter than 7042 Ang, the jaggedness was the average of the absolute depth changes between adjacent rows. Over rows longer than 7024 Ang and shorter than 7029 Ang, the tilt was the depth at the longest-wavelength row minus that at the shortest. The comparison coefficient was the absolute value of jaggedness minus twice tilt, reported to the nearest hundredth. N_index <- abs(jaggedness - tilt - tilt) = 0.20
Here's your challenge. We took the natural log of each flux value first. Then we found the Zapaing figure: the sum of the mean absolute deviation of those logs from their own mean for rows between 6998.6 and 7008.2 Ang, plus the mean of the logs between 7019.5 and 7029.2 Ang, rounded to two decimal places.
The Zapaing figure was 4.26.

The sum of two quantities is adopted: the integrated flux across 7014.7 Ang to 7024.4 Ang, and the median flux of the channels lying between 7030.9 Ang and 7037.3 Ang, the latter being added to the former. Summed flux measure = 732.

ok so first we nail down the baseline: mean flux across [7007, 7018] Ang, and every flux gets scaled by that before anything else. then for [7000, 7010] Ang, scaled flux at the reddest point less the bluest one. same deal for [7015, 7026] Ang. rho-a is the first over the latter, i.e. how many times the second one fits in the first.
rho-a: -4.2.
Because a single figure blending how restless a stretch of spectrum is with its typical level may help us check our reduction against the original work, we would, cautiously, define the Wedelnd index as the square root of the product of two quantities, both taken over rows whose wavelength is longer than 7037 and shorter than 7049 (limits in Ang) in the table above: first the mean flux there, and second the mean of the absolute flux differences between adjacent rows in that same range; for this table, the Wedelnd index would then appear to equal 11.8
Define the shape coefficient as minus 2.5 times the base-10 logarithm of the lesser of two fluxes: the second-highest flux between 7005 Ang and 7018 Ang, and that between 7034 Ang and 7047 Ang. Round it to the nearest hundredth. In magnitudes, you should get -4.73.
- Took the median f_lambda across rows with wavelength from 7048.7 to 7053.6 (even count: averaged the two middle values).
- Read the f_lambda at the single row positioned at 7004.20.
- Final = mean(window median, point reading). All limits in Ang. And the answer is 78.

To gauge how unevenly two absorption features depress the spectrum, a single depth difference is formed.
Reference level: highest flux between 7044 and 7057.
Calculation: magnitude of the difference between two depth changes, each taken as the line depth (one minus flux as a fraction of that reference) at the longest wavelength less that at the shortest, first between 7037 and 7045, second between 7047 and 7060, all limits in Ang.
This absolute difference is 0.22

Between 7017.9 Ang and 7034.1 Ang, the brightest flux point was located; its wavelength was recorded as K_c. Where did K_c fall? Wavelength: 7031.67 Ang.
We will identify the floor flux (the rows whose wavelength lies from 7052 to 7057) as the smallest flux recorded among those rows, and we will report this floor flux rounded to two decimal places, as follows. 72.87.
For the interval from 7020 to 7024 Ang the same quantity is 64.76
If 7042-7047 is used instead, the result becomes 74.54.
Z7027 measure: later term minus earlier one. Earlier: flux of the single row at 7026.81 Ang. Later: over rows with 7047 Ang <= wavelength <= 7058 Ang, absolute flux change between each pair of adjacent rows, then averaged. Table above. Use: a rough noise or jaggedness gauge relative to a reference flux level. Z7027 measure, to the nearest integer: -72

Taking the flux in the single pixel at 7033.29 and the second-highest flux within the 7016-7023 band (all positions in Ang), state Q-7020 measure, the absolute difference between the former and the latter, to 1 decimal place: 12.6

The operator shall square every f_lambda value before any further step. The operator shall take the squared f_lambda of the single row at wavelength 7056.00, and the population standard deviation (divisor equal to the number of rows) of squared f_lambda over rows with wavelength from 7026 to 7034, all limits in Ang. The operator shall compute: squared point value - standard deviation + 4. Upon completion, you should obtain 4958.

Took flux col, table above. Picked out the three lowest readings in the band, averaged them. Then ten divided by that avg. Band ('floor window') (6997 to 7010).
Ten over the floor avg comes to 0.129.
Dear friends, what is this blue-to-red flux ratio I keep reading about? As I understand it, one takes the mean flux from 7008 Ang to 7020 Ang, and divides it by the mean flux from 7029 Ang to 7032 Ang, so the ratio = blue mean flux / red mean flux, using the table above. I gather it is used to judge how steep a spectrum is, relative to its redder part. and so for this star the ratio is 0.98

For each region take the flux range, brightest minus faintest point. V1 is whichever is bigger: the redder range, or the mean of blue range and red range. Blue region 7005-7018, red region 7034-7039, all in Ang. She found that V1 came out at 12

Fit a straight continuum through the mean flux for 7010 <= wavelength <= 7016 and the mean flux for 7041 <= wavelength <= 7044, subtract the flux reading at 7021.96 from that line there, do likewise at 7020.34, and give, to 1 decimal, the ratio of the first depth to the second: 1.0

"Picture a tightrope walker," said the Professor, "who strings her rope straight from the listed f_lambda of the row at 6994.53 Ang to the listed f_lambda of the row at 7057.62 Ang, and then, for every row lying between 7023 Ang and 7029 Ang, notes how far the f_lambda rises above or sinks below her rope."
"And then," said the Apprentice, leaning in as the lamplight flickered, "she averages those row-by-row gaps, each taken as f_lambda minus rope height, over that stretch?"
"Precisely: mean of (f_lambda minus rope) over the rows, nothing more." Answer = -3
